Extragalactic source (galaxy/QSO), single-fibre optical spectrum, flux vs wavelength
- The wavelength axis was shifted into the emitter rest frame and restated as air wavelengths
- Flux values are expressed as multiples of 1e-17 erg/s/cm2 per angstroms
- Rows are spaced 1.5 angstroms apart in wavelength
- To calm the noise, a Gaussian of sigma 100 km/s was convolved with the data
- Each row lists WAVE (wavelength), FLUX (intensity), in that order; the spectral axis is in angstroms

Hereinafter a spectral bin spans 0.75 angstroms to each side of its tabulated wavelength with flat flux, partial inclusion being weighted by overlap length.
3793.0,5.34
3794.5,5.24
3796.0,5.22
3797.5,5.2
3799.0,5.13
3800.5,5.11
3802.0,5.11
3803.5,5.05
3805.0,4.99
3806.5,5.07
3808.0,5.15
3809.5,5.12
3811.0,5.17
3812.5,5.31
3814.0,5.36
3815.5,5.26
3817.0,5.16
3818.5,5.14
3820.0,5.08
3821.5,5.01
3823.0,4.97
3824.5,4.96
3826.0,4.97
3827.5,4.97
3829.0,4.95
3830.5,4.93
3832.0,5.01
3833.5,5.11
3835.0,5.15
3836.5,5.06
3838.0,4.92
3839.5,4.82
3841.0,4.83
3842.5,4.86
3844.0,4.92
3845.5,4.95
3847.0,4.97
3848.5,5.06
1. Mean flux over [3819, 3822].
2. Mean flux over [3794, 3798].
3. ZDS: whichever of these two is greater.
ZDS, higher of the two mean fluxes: 5.22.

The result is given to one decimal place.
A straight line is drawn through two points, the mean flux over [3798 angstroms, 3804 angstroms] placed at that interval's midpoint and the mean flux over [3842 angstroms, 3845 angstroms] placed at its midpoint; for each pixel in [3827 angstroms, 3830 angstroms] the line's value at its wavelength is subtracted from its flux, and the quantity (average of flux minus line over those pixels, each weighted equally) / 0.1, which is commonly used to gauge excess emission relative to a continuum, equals -0.1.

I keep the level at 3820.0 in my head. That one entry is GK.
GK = 5.08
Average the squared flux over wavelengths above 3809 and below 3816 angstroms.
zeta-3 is 27.5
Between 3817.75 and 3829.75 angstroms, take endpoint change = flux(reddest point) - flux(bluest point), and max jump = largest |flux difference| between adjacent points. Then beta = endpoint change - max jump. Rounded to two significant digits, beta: -0.26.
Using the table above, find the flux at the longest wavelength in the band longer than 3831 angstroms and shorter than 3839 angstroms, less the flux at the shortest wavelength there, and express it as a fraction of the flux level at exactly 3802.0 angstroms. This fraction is -0.02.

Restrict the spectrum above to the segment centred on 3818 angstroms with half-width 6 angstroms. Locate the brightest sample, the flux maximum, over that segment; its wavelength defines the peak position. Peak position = 3814.0 angstroms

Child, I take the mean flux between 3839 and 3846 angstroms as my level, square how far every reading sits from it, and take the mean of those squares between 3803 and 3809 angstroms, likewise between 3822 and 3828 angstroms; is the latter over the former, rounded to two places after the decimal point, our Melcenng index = 0.22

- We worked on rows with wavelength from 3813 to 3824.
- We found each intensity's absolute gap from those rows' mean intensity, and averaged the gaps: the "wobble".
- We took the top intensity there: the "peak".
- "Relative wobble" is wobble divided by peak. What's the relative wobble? 0.019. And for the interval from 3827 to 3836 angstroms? 0.014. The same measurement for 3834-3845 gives 0.019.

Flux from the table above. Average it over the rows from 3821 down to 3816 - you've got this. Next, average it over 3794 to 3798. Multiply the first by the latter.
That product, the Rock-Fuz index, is 26.8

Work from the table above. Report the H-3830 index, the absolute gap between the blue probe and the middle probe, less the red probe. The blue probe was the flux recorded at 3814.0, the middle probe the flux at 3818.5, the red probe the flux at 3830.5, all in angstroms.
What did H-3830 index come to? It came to -4.71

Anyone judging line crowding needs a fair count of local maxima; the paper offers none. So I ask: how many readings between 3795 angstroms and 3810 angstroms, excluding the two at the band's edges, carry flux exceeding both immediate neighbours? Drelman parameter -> 1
